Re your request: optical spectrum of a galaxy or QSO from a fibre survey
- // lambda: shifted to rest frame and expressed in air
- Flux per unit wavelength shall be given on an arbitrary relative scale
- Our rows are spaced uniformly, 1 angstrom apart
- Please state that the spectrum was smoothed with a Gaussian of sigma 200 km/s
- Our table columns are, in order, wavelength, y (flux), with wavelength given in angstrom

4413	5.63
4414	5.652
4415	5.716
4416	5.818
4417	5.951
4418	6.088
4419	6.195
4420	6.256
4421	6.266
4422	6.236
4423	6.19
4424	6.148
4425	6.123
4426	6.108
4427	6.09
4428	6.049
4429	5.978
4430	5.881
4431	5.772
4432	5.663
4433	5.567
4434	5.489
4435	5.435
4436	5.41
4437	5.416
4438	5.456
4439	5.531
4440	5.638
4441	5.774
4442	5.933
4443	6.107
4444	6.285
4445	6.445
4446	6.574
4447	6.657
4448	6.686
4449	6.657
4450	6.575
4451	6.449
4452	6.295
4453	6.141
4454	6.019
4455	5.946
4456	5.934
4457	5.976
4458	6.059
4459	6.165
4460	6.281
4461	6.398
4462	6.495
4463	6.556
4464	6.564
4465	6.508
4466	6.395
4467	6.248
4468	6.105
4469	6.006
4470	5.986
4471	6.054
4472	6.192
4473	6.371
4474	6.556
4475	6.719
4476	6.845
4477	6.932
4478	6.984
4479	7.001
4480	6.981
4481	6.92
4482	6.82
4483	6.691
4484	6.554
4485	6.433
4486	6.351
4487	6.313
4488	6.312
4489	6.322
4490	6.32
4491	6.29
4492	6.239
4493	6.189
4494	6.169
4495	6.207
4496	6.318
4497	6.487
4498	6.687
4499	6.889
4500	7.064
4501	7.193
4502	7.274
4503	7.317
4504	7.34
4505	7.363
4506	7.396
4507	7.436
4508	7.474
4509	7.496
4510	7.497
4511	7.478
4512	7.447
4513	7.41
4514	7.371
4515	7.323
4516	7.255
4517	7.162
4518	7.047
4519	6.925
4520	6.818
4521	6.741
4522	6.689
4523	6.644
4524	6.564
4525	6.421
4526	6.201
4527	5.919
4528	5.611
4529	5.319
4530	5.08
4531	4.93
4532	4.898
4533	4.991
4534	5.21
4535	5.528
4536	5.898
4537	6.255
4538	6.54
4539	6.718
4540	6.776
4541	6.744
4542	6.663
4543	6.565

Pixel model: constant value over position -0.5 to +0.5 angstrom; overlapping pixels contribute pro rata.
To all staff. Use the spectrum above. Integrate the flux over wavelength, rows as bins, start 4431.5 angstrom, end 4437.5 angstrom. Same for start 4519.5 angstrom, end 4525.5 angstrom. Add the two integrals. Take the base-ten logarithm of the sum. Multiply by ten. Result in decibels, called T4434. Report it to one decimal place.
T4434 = 18.6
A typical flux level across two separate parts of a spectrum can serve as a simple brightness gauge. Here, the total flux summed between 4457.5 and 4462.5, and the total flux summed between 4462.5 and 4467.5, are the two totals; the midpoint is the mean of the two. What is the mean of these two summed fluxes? 31.8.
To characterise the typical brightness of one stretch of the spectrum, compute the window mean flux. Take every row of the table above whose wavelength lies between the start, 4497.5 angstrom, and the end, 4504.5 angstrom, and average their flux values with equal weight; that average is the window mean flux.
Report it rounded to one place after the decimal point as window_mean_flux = 7.1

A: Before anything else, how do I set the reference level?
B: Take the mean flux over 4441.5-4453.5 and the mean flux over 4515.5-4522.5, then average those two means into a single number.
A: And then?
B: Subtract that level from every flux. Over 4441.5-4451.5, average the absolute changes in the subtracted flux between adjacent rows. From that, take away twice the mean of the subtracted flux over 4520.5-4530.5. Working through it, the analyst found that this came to 1.22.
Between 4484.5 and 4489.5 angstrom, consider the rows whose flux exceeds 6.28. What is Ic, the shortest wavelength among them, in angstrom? 4485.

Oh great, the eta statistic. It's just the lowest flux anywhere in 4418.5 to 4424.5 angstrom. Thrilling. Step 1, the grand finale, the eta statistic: 6.148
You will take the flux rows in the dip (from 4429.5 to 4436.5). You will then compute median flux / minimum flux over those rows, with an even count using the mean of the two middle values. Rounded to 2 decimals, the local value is 1.03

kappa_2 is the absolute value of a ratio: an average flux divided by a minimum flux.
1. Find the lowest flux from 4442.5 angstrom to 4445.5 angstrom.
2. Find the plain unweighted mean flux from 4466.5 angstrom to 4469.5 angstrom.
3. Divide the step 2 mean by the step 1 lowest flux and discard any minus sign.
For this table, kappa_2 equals 1.00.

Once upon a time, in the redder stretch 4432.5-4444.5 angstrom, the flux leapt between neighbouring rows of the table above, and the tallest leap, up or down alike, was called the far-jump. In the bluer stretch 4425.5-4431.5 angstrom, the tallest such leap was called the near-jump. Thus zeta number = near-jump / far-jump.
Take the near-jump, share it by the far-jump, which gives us 0.61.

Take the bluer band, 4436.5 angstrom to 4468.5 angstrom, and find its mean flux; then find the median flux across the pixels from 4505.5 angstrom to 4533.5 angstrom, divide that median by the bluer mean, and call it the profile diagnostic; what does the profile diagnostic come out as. 1.11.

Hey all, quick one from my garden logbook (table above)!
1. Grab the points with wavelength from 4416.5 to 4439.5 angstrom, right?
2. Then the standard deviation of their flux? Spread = 0.31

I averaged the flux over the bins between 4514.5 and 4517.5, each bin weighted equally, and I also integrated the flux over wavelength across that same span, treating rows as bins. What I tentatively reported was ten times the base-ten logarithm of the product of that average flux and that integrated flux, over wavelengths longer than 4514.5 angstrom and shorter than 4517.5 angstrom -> 22.0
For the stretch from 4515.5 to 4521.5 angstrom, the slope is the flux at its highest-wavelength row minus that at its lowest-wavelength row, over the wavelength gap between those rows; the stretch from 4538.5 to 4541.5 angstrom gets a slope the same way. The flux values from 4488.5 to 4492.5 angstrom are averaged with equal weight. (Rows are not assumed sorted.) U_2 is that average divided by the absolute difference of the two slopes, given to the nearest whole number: 54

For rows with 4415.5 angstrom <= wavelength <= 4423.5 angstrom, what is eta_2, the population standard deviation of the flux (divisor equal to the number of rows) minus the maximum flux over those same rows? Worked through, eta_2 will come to -6.1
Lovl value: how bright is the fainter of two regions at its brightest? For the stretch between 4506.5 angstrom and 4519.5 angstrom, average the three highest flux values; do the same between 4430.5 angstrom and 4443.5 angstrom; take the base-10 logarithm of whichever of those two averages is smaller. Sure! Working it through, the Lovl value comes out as 0.774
